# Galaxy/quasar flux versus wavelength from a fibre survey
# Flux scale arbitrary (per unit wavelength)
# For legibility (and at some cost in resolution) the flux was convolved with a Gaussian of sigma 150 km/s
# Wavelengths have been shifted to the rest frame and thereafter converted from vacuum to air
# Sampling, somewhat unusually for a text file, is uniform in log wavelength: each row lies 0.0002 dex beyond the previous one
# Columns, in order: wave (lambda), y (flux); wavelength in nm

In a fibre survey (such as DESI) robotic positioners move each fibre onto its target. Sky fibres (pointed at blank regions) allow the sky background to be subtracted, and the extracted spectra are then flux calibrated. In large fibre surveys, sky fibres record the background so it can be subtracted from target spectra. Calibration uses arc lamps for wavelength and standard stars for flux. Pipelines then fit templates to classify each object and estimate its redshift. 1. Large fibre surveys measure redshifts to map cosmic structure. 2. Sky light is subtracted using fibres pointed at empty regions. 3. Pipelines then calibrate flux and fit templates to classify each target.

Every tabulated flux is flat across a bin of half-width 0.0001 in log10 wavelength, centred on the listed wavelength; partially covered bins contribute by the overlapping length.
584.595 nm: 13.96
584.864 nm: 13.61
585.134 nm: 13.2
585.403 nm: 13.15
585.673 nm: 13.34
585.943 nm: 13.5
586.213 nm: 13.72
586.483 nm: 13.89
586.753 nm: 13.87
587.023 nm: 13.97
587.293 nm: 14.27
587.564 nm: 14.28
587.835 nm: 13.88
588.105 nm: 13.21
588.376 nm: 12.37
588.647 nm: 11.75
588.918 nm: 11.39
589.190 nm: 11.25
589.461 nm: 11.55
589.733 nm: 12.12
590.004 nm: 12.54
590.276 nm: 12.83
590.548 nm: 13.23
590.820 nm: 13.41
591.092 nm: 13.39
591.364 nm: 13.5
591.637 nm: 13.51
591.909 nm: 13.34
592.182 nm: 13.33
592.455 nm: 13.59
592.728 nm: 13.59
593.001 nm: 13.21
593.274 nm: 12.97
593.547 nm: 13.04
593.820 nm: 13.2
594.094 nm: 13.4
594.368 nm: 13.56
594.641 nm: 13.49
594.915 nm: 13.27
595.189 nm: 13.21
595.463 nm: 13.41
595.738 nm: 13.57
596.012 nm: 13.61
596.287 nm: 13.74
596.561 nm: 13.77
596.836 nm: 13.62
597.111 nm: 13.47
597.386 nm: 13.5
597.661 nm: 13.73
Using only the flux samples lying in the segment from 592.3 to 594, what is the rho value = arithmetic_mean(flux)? 13.27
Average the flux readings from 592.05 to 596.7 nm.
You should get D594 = 13.4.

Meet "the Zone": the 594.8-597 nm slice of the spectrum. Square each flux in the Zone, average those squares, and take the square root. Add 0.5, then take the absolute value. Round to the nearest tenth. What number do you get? 14.0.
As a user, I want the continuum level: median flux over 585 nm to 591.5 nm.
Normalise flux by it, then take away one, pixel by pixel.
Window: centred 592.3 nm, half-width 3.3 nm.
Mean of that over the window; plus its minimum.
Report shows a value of -0.17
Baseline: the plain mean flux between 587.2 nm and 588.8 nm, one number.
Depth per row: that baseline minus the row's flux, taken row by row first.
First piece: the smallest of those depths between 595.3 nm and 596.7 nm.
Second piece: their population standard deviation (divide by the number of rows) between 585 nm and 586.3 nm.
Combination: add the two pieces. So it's -0.3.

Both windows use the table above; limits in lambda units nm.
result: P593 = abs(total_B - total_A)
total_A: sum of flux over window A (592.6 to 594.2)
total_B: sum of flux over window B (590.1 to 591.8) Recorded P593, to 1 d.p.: 0.5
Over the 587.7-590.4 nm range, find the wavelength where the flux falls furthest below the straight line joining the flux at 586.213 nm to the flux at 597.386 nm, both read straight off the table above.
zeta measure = 589.190 nm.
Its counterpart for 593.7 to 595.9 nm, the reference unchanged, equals 593.820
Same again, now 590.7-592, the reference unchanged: 591.909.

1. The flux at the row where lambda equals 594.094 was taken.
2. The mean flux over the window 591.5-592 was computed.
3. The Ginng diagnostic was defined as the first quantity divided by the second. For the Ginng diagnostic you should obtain 1.00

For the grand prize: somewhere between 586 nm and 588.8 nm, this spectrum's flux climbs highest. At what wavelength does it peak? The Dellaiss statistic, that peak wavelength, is 587.564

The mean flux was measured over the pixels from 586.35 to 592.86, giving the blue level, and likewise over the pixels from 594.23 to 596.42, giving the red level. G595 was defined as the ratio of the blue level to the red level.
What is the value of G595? 0.971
